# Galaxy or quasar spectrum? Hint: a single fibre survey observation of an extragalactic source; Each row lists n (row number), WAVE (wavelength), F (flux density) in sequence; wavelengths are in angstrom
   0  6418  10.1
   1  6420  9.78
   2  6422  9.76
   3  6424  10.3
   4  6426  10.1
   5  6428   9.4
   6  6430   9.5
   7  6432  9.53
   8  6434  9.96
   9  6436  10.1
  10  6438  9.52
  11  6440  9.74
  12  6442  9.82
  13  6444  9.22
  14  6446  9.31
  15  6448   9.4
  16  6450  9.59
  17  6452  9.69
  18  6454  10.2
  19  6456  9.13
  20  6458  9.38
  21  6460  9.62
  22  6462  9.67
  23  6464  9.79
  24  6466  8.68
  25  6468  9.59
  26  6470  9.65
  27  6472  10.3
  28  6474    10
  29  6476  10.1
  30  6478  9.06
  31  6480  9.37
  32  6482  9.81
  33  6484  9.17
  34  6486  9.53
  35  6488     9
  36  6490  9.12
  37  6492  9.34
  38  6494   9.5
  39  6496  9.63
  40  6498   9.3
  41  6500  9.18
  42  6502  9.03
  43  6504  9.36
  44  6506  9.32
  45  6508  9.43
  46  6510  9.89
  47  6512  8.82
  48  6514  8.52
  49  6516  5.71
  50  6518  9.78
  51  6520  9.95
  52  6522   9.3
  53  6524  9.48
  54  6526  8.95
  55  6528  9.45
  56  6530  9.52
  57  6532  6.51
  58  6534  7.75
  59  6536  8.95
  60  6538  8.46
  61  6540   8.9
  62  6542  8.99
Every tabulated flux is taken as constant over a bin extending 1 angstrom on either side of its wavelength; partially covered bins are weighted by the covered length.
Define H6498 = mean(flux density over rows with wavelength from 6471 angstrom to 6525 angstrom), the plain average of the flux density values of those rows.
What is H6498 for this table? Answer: 9.3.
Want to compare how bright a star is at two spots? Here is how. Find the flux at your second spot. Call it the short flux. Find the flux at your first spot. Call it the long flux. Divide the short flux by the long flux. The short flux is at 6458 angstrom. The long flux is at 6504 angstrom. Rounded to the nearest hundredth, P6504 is 1.00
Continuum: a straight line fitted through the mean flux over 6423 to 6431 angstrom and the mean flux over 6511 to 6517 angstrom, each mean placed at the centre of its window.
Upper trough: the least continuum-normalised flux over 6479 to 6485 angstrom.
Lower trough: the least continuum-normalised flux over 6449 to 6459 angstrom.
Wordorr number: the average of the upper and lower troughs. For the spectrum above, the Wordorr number 1.05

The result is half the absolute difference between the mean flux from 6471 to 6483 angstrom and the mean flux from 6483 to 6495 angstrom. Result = 0.25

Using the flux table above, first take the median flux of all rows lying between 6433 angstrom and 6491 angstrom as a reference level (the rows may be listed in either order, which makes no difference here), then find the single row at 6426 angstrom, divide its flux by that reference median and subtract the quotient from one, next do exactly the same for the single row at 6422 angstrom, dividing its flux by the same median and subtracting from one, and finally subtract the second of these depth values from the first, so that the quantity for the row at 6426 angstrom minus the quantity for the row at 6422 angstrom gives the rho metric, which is -0.035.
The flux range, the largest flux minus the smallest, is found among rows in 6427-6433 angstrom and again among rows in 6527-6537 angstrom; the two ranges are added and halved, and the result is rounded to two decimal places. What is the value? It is 1.57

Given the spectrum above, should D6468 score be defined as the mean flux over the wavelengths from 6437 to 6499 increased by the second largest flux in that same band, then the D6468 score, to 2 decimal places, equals 19.72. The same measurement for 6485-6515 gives 18.89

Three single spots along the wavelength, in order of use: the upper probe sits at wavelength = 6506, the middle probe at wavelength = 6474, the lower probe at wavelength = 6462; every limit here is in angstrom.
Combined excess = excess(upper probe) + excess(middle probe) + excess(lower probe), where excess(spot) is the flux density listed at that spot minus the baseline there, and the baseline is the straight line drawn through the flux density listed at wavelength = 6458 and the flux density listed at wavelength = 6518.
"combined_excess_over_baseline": 0.4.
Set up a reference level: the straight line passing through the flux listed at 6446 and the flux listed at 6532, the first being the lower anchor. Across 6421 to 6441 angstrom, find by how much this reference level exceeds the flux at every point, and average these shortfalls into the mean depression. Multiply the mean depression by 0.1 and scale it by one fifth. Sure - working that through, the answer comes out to 0.000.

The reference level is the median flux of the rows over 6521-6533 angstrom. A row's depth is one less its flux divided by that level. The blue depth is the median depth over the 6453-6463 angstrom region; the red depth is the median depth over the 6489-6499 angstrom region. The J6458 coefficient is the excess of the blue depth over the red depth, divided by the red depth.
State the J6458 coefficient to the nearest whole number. -8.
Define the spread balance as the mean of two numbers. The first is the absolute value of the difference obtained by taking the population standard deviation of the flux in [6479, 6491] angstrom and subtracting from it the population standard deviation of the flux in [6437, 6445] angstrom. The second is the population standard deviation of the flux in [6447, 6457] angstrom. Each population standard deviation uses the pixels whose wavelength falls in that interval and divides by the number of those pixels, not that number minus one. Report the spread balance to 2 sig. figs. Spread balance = 0.20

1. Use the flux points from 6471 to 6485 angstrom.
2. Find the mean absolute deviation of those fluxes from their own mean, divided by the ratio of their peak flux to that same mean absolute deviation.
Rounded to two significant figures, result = 0.017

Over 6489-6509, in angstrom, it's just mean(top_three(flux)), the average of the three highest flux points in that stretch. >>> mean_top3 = 9.5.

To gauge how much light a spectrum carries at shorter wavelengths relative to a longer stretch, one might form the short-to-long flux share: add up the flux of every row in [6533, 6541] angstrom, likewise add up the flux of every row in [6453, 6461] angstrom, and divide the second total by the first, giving 1.13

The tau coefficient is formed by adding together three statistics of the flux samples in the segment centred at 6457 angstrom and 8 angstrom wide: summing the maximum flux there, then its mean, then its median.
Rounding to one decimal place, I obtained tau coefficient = 29.3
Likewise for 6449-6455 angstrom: 29.7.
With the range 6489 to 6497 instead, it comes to 28.4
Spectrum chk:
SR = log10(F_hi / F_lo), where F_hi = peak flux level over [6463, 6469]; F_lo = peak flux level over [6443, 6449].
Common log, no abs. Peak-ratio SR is 0.02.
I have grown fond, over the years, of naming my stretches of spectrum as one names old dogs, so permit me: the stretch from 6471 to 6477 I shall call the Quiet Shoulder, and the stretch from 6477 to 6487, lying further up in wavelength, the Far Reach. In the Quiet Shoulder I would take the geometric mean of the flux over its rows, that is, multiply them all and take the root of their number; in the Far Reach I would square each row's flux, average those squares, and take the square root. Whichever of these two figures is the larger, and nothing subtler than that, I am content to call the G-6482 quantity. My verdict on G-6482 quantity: 10.1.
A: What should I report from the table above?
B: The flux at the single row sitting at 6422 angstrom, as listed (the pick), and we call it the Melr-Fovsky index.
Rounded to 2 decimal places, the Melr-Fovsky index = 9.76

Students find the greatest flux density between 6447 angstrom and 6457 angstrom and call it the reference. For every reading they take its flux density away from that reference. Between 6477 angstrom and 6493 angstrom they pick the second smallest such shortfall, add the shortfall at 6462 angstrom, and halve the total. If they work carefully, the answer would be 0.60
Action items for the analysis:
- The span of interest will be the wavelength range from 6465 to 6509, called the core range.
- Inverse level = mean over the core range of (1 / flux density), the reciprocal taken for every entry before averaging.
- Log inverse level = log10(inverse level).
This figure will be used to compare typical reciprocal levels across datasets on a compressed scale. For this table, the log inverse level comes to -0.974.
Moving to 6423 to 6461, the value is -0.984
